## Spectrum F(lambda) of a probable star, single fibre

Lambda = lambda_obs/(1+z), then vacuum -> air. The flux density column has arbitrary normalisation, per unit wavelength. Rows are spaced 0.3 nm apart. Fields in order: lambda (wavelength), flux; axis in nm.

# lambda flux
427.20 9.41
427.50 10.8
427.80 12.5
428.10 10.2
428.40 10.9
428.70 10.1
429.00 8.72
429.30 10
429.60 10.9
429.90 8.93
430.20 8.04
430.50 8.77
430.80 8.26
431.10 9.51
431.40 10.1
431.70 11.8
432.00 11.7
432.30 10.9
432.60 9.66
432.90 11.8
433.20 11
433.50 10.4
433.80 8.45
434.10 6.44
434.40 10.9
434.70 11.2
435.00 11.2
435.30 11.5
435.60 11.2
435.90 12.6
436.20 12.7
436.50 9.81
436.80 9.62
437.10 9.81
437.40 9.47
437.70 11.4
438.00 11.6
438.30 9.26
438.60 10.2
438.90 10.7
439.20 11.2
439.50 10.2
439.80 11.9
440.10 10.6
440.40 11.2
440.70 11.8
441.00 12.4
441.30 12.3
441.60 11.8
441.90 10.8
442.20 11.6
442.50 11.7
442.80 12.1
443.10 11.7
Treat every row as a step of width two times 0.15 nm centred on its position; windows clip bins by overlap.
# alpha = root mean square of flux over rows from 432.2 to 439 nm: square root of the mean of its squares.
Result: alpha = 10.6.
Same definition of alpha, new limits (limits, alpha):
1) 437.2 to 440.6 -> 10.7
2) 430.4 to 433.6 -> 10.4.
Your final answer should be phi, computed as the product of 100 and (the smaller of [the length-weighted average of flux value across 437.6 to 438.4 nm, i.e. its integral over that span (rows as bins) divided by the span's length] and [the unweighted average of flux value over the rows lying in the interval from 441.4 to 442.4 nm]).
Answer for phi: 1081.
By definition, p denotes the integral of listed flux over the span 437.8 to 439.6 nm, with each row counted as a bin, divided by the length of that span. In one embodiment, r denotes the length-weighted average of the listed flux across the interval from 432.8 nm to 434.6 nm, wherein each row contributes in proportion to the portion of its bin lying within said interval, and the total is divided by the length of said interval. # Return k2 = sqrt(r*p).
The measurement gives 10.2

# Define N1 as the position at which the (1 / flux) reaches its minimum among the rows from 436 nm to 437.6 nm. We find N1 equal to 436.20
